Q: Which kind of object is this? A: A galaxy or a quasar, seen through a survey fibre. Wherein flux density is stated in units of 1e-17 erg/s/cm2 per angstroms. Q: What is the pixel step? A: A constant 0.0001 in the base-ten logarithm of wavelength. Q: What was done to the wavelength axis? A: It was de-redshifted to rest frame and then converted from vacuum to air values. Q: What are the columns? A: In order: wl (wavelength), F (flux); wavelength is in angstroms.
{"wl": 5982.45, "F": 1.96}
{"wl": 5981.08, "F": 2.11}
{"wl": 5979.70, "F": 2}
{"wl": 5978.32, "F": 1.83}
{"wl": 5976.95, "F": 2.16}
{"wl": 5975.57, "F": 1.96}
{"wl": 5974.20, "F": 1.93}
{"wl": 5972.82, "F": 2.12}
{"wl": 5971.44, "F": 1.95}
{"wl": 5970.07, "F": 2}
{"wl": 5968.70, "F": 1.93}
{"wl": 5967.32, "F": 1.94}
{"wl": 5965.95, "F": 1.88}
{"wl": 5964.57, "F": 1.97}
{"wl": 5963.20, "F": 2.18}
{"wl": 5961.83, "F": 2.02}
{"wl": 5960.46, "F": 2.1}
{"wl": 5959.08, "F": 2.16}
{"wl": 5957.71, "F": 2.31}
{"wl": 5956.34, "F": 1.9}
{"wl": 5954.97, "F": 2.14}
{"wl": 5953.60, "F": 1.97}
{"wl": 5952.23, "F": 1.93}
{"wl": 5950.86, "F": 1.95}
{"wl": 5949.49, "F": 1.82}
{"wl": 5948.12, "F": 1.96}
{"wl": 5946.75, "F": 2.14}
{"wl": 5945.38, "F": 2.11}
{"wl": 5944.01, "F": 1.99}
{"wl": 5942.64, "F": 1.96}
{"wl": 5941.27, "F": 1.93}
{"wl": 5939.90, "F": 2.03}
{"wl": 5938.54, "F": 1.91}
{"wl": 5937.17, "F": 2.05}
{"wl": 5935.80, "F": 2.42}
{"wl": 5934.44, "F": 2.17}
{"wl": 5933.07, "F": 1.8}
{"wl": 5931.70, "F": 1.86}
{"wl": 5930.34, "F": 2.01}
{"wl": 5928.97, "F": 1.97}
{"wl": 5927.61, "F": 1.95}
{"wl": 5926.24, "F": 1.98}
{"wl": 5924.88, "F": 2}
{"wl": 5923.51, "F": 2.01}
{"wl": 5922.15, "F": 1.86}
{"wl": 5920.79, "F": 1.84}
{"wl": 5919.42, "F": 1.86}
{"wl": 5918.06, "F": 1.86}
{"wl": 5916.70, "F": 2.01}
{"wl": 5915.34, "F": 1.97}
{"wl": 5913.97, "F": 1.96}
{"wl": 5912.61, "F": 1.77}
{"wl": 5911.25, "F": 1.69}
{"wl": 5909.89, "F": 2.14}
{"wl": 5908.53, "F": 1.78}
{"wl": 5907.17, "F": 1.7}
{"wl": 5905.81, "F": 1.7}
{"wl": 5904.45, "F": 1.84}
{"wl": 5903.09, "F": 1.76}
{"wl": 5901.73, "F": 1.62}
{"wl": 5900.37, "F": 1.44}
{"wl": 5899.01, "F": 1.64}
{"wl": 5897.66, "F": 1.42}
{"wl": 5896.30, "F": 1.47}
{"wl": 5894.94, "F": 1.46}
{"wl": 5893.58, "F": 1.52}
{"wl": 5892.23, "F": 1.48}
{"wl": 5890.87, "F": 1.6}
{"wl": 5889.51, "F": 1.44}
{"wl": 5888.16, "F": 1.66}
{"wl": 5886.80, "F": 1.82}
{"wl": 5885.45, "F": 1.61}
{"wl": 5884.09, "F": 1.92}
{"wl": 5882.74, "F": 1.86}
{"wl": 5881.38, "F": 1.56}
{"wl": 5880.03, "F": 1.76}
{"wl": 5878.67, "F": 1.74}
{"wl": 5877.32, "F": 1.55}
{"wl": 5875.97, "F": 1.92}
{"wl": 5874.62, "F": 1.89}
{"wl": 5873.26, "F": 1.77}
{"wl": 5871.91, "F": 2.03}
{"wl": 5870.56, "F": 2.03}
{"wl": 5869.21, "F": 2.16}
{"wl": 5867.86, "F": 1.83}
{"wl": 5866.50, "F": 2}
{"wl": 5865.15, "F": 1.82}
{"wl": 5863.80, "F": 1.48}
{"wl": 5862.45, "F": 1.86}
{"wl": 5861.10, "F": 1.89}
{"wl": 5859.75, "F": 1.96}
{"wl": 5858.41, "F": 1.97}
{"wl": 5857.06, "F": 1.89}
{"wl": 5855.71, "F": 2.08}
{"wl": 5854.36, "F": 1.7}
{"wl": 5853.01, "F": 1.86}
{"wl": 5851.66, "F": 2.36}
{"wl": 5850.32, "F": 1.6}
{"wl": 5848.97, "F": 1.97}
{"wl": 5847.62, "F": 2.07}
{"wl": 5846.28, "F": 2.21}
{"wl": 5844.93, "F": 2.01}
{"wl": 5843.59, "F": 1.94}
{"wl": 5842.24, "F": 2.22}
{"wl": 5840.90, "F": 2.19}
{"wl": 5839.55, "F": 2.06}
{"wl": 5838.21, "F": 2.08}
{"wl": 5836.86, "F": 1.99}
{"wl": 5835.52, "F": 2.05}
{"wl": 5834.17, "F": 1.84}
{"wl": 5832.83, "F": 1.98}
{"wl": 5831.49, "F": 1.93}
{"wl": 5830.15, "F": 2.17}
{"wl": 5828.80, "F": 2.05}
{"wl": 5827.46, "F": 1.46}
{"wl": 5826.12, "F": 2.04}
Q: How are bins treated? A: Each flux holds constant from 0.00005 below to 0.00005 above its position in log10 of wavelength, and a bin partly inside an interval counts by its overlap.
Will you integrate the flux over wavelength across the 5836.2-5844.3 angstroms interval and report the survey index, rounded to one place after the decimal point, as 16.8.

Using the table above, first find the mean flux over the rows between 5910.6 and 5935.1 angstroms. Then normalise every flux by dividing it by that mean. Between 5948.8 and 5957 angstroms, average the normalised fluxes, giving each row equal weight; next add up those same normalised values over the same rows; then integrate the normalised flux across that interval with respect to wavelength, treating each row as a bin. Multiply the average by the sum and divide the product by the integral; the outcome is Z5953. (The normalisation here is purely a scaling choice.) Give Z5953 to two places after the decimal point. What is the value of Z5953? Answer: 0.74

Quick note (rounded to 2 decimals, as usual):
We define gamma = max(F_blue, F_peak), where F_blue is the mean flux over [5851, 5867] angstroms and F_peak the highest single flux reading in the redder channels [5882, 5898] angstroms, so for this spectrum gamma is 1.92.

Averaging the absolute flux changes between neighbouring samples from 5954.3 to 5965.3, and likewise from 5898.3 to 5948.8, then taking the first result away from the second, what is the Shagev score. -0.07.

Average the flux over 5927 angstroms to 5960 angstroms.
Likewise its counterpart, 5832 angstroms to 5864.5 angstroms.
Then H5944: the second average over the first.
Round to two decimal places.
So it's 0.98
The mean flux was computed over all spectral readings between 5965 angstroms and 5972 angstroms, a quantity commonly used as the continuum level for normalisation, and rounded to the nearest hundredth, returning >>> 1.94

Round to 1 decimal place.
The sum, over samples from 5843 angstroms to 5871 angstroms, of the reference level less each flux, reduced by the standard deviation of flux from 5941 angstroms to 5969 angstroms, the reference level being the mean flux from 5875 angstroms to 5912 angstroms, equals -5.7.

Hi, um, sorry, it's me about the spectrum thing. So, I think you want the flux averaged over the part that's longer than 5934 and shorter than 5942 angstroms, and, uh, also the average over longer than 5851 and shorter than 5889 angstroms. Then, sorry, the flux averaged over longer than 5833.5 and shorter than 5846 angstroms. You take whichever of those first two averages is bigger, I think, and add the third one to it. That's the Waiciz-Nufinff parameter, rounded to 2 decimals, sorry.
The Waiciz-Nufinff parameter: 4.13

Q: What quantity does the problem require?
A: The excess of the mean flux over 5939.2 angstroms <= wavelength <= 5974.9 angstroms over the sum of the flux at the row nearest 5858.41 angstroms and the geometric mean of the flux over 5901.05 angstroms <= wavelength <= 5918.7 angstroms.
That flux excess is -1.78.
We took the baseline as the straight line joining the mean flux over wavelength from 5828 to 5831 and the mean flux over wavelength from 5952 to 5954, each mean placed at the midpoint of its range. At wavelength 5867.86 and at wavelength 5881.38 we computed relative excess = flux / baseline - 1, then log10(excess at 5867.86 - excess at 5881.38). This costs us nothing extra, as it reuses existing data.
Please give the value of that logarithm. -0.9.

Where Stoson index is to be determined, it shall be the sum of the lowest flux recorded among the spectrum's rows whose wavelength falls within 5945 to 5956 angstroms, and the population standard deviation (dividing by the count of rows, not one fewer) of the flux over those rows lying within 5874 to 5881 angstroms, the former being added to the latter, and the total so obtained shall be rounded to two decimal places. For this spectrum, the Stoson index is 1.95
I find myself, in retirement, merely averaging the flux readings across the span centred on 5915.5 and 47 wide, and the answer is 1.83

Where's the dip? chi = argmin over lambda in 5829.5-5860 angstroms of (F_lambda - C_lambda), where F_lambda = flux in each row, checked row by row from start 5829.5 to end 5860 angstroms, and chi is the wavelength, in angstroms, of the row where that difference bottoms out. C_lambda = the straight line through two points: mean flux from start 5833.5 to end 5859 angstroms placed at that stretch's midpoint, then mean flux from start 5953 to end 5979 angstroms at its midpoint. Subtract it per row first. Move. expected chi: 5850.32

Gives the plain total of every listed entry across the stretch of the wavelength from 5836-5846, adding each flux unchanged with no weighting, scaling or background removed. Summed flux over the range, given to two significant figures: 14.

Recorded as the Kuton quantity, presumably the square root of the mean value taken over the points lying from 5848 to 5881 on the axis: 1.37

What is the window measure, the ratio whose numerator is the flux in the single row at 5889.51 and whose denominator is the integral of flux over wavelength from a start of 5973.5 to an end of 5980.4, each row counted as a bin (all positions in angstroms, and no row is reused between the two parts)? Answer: 0.106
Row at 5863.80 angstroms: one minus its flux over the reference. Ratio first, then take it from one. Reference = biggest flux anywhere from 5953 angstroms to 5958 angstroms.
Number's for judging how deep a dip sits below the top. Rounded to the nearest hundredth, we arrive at 0.36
